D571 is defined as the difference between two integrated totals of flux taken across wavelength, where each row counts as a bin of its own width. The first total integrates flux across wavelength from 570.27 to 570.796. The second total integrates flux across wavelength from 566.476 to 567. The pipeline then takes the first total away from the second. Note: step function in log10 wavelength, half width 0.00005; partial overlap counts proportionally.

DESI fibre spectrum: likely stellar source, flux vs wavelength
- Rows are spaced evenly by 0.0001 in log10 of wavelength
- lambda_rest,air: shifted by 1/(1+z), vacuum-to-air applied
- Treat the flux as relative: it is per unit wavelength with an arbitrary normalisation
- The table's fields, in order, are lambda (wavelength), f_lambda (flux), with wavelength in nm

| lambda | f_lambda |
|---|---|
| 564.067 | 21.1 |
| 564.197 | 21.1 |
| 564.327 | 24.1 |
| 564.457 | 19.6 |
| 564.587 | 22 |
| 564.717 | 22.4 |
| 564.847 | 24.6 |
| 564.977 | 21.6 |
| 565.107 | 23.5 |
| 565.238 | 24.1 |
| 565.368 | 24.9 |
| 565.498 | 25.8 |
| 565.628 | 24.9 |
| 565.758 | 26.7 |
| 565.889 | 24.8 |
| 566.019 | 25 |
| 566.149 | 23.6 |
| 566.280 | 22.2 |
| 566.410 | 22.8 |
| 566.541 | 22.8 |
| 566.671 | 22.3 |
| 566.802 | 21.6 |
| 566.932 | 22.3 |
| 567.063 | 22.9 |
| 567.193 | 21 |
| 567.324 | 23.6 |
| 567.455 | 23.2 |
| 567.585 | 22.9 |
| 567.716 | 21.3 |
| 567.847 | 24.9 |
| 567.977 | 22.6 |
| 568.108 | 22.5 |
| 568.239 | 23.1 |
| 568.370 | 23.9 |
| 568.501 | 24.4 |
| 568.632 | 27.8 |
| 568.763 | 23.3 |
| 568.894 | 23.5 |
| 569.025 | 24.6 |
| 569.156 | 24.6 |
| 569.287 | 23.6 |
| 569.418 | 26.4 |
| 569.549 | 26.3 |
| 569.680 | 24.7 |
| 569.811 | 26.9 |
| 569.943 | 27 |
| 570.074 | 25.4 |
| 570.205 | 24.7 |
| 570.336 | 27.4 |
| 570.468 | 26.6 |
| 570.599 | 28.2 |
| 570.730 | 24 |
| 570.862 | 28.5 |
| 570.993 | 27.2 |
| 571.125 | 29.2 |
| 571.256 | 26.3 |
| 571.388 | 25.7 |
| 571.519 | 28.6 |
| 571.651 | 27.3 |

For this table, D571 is -2.3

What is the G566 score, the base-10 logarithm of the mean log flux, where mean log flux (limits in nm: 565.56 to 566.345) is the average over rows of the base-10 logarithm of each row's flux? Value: 0.143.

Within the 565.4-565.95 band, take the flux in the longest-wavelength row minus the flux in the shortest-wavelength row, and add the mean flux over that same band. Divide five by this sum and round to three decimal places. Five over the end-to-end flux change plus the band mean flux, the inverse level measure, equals 0.204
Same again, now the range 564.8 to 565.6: 0.198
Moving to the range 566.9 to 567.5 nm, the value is 0.213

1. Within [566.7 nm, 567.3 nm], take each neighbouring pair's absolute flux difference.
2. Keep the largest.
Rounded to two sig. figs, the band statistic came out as 1.9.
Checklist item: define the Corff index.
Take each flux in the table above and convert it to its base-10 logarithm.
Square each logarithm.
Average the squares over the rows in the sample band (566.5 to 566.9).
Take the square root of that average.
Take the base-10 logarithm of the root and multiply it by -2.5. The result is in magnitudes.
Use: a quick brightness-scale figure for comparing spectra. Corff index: -0.323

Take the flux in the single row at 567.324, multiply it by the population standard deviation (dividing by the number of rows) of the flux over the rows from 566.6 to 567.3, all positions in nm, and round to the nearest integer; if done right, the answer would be 15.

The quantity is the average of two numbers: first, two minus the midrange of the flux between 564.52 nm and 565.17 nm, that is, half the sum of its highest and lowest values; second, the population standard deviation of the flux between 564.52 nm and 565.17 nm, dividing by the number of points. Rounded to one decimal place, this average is -10.0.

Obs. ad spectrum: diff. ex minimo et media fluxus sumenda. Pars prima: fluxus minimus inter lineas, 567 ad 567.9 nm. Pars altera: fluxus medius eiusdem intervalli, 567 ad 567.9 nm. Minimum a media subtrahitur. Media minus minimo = 1.8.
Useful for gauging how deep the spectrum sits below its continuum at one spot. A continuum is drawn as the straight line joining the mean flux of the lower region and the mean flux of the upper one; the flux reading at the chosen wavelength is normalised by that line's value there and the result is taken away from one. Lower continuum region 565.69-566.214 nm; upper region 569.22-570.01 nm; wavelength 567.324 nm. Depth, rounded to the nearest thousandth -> 0.068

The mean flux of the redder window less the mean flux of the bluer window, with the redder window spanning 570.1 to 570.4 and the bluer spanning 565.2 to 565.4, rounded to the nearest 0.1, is 1.5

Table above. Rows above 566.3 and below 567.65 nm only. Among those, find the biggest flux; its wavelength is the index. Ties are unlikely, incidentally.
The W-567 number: 567.324 nm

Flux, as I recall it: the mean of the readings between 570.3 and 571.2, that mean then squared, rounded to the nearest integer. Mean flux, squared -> 745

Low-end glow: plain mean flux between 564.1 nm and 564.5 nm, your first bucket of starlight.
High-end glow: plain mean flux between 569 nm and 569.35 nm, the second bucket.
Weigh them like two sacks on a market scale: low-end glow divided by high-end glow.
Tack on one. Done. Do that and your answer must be 1.89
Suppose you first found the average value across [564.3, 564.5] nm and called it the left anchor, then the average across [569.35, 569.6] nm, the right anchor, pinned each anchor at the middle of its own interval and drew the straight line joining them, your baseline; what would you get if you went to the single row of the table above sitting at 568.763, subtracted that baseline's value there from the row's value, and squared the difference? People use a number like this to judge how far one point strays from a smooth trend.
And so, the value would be 6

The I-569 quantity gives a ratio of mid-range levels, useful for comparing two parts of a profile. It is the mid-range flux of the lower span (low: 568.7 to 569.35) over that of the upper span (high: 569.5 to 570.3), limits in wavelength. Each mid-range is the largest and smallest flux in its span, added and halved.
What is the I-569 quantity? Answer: 0.926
